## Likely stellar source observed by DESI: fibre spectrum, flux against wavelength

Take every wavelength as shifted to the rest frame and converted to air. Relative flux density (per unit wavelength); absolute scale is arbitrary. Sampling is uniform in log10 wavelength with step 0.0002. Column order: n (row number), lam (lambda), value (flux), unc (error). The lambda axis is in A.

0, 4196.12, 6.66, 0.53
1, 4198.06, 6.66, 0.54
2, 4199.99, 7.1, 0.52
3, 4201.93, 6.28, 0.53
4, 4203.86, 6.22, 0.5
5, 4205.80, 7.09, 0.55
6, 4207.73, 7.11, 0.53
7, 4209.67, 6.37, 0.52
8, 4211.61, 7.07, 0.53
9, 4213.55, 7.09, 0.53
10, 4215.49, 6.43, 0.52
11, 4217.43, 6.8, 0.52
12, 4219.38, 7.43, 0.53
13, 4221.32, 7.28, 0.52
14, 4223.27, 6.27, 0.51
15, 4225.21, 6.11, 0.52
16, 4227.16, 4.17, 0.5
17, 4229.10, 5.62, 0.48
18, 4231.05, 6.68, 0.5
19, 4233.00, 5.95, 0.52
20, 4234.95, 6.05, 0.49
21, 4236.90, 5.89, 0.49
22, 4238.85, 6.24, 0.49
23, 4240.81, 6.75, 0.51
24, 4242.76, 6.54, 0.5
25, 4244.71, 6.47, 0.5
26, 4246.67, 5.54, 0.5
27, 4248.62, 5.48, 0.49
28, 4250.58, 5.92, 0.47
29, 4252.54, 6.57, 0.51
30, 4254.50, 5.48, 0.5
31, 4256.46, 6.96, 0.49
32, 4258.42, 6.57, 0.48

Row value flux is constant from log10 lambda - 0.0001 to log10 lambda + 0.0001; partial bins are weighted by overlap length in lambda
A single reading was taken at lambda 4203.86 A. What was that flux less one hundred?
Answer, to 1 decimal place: -93.8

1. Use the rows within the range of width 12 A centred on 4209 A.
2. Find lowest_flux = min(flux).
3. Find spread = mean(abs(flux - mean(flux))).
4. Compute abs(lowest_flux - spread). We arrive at 5.9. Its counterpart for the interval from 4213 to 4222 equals 6.1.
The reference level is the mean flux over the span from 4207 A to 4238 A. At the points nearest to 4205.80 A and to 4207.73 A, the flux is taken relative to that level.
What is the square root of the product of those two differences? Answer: 0.7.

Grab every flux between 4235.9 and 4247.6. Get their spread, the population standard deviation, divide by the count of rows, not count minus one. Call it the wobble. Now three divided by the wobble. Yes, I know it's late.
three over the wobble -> 7.3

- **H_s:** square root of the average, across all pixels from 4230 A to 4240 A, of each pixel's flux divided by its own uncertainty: 3.52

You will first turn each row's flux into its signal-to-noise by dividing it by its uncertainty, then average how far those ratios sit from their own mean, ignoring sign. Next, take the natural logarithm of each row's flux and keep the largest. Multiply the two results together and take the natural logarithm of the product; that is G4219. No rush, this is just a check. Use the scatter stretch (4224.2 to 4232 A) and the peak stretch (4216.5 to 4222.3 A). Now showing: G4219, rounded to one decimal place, 1.1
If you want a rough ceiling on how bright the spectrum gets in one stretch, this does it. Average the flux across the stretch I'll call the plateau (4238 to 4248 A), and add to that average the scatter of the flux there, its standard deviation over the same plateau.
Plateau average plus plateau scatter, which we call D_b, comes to 6.7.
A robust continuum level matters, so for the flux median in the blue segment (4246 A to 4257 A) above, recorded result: 5.73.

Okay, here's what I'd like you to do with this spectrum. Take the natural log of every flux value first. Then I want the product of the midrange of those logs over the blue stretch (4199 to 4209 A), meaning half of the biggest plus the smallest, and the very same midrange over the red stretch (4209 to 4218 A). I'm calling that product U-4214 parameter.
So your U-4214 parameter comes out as 3.61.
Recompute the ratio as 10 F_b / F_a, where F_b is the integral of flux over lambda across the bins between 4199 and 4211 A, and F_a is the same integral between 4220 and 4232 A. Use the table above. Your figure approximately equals 11.06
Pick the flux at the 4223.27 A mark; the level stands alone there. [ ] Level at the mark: 6.27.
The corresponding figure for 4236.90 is 5.89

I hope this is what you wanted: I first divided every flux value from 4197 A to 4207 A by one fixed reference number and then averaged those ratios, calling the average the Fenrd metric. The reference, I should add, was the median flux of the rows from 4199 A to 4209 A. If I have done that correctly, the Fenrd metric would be 0.94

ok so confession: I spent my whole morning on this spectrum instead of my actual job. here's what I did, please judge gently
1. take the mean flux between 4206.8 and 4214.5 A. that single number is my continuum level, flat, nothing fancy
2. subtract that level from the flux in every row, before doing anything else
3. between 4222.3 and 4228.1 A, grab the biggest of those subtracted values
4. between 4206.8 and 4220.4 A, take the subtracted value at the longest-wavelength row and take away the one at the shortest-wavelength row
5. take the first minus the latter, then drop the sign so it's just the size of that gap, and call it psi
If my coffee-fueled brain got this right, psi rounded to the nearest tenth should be 1.0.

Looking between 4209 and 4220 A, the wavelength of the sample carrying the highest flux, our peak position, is 4219.38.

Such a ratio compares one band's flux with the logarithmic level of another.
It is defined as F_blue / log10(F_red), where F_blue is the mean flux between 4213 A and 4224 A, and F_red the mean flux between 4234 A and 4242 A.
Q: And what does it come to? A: 8.7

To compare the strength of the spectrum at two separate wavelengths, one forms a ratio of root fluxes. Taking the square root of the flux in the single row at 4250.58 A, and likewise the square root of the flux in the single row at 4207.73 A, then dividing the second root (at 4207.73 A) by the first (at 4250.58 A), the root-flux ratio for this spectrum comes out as 1.10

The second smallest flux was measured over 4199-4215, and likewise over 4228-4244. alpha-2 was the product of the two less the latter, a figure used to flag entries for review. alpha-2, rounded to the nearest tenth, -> 31.1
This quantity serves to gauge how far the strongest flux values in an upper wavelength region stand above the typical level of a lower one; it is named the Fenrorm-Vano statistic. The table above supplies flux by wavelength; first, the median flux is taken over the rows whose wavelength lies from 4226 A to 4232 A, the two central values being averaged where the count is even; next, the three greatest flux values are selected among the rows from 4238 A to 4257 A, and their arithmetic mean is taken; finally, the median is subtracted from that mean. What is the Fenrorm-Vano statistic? 1.1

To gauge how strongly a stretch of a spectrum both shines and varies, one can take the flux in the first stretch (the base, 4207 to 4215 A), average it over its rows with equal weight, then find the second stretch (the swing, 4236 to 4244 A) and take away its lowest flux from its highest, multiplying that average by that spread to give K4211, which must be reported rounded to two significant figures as 5.9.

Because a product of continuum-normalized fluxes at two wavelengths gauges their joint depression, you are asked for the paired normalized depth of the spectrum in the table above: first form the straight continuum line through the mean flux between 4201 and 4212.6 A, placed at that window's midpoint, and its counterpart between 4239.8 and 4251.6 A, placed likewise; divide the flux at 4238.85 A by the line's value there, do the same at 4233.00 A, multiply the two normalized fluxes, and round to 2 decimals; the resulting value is 0.95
